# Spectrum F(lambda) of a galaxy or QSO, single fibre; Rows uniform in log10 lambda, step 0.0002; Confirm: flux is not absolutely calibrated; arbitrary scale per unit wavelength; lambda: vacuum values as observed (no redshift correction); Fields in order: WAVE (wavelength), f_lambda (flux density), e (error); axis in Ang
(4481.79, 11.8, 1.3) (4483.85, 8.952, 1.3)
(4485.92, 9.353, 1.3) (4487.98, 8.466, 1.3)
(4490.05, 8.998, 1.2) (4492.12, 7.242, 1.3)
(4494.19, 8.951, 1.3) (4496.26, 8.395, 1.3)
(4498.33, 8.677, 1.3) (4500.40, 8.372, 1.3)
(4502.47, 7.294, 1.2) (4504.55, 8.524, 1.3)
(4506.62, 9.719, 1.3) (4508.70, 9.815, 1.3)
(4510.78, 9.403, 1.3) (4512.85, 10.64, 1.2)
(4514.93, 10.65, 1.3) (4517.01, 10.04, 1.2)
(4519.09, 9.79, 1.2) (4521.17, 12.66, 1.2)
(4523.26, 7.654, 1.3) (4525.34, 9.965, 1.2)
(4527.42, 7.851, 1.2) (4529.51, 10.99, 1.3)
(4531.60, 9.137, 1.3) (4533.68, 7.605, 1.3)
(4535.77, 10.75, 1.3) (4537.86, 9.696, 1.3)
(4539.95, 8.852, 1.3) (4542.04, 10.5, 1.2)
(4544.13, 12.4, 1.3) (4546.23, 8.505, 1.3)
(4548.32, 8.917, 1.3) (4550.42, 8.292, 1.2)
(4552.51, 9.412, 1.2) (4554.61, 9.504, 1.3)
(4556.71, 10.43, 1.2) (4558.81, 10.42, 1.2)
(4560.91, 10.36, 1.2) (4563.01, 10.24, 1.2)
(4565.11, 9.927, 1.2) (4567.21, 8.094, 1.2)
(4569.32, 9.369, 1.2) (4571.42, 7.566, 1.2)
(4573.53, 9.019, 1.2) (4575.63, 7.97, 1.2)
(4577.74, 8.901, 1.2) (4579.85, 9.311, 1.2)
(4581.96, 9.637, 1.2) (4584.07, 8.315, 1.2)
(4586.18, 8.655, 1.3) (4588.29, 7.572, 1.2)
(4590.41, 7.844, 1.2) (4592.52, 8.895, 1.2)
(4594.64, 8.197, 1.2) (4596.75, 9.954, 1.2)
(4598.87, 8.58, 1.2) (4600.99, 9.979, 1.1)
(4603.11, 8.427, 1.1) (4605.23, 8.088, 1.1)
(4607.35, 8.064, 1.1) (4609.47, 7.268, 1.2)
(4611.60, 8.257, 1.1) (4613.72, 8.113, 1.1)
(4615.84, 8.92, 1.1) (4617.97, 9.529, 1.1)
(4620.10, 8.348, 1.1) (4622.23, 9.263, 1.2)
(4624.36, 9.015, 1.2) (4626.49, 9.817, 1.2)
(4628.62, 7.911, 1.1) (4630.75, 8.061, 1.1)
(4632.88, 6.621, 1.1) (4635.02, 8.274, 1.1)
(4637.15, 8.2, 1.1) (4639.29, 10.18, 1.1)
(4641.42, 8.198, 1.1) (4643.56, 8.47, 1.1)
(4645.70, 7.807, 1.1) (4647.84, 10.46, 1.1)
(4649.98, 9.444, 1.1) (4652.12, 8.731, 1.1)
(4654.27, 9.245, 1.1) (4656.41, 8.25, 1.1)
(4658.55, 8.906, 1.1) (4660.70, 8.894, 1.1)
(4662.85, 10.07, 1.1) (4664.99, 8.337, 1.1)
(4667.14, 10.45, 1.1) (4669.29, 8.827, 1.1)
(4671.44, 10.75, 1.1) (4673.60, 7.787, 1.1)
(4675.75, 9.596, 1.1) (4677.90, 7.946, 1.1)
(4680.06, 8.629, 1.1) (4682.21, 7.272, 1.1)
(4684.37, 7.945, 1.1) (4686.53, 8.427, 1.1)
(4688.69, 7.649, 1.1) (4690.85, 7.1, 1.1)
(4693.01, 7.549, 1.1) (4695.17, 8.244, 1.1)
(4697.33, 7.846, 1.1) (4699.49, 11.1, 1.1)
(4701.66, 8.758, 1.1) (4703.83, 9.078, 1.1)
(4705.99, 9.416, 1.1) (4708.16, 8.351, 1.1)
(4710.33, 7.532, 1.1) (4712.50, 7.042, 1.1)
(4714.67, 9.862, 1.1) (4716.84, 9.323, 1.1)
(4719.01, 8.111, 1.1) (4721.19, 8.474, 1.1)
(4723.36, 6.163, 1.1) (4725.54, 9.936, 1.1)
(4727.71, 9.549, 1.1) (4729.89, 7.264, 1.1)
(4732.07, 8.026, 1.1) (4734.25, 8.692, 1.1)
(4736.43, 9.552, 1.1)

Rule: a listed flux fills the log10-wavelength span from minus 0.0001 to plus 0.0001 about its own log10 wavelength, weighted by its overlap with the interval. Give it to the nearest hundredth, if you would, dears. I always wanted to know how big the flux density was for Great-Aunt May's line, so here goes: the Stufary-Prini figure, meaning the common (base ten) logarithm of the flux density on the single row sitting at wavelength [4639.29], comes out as 1.01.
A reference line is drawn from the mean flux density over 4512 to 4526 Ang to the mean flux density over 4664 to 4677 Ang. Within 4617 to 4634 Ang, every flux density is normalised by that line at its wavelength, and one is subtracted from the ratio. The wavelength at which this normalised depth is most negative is 4632.88 Ang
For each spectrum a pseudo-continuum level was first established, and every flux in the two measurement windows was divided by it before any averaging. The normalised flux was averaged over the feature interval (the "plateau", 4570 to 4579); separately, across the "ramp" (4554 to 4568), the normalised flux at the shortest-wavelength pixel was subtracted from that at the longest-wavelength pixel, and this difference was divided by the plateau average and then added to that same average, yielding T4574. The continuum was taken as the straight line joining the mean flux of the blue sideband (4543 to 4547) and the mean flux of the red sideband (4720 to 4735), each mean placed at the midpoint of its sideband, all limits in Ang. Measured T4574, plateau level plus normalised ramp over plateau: 0.68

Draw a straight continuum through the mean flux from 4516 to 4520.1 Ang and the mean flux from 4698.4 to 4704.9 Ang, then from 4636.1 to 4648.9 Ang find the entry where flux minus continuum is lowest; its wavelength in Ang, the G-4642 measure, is 4645.70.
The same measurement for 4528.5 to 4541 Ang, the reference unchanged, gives 4533.68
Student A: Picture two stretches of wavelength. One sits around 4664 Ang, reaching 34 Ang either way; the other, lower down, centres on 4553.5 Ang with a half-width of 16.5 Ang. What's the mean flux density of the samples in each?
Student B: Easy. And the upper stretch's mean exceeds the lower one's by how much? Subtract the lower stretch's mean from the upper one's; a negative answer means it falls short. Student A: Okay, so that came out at -1.11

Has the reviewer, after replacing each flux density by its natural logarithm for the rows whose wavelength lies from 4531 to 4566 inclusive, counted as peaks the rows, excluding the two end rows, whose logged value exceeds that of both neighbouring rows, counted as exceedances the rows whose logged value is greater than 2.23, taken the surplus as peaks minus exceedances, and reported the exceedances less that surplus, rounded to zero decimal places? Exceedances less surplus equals 18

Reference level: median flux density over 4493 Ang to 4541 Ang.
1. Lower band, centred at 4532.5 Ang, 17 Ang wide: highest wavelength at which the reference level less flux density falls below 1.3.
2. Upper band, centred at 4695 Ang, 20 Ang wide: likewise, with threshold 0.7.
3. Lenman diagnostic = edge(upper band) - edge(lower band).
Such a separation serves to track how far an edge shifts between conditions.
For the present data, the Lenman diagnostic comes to 163.9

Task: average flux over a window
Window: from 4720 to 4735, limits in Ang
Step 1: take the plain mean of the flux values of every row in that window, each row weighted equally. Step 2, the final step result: 8.3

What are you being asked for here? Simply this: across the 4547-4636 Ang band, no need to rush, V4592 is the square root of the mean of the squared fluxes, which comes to 8.8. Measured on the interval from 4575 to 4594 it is 8.6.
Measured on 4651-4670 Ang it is 9.1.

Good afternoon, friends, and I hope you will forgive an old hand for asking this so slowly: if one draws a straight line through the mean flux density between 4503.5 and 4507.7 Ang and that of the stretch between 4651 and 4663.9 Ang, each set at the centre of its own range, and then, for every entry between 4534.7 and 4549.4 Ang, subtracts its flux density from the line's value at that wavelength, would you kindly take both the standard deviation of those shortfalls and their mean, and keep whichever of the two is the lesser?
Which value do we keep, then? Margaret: -0.8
